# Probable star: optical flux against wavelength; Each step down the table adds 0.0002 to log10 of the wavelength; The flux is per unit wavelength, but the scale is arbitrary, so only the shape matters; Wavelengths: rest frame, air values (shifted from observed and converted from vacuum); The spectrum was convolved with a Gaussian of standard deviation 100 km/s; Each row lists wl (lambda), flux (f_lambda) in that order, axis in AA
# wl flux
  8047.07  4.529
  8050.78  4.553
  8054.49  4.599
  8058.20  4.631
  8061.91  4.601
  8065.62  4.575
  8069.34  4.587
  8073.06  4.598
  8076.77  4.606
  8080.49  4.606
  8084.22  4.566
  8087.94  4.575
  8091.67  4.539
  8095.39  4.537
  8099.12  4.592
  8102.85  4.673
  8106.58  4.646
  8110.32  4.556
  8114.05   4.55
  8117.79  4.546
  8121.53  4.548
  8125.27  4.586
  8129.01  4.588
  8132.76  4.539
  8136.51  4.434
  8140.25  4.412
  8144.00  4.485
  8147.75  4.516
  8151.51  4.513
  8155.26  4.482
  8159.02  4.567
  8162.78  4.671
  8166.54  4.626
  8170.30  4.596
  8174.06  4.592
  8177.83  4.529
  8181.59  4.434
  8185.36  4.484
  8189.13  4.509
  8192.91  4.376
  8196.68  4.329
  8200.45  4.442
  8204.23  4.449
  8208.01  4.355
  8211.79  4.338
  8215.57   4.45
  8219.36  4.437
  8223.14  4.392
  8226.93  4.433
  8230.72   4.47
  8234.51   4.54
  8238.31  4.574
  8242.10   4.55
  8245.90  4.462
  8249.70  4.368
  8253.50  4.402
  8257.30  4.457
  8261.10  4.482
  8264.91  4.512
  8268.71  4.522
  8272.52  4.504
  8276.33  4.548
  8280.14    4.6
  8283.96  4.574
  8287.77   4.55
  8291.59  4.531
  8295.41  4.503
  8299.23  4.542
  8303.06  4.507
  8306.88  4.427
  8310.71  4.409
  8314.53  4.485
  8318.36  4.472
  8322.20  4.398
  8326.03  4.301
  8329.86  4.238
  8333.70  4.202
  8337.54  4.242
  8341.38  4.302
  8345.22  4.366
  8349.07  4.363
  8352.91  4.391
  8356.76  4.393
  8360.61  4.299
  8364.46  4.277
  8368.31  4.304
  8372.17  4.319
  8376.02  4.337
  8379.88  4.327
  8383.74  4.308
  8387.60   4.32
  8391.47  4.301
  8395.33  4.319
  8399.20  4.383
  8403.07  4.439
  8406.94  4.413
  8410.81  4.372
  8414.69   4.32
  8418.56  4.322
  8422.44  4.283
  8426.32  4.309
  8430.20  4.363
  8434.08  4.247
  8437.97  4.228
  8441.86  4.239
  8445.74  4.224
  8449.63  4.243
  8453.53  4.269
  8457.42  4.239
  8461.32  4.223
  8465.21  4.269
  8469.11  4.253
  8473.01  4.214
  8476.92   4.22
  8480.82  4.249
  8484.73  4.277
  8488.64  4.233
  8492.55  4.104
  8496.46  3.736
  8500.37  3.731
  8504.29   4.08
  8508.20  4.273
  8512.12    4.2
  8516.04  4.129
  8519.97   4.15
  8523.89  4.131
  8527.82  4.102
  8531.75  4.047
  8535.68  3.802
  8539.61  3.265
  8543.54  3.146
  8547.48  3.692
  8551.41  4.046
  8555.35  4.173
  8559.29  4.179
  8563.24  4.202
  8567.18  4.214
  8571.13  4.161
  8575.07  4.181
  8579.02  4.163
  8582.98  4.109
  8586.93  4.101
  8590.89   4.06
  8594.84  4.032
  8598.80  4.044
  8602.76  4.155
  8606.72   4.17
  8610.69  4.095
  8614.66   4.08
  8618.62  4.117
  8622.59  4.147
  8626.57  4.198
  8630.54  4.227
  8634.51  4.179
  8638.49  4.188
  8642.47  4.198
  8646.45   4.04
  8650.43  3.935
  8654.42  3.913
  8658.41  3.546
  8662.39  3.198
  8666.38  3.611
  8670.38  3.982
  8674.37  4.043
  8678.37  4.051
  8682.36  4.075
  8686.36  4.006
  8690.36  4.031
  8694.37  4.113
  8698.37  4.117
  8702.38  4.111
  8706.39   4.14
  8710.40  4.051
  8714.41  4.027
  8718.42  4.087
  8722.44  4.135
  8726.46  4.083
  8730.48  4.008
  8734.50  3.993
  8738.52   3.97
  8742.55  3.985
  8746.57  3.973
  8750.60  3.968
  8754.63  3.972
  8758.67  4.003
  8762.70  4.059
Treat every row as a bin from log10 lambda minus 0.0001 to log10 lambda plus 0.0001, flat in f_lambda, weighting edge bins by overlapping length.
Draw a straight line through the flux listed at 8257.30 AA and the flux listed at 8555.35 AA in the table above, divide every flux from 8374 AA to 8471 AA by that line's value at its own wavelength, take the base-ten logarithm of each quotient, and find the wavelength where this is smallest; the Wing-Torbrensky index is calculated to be 8437.97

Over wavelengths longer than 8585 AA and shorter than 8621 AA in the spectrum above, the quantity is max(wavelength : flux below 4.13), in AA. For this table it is 8618.62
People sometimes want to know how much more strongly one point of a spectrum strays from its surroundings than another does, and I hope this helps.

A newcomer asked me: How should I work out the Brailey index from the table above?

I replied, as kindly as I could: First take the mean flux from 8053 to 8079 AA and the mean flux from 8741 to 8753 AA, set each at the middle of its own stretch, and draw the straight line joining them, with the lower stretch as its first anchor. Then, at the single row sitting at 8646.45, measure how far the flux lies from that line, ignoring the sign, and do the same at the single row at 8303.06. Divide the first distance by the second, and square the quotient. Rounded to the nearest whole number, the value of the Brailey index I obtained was 0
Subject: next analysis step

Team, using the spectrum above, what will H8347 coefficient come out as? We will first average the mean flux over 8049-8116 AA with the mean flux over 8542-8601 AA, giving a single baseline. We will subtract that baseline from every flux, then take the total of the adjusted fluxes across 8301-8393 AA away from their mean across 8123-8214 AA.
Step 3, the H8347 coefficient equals -0.6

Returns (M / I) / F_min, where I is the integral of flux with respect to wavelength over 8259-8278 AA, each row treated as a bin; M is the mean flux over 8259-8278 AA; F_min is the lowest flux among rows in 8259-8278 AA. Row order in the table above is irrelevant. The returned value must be 0.0117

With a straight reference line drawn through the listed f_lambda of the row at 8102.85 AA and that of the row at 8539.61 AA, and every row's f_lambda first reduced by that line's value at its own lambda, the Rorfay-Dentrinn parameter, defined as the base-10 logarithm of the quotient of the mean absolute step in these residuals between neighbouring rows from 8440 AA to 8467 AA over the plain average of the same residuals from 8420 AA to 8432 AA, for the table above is -1.43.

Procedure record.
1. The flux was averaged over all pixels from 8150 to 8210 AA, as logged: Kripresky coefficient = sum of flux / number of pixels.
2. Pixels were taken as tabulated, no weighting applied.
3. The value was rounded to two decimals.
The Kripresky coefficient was 4.50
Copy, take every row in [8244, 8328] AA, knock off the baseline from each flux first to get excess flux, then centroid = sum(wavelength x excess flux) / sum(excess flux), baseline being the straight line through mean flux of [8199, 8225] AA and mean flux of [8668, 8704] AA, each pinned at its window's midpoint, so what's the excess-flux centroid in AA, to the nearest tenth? 8287.0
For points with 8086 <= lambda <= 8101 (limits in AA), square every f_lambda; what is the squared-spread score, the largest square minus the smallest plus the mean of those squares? 21.3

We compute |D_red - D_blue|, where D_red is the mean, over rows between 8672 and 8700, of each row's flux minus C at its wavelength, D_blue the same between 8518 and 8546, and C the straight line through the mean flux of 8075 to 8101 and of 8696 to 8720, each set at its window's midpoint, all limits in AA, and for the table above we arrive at 0.4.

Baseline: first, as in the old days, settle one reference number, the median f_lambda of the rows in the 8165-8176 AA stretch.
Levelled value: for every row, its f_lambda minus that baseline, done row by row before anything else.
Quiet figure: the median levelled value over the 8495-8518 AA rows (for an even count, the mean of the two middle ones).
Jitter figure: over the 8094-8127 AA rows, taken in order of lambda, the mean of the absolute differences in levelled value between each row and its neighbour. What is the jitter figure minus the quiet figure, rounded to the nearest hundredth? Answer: 0.53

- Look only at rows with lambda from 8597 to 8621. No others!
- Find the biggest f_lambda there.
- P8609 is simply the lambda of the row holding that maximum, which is 8606.72 AA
